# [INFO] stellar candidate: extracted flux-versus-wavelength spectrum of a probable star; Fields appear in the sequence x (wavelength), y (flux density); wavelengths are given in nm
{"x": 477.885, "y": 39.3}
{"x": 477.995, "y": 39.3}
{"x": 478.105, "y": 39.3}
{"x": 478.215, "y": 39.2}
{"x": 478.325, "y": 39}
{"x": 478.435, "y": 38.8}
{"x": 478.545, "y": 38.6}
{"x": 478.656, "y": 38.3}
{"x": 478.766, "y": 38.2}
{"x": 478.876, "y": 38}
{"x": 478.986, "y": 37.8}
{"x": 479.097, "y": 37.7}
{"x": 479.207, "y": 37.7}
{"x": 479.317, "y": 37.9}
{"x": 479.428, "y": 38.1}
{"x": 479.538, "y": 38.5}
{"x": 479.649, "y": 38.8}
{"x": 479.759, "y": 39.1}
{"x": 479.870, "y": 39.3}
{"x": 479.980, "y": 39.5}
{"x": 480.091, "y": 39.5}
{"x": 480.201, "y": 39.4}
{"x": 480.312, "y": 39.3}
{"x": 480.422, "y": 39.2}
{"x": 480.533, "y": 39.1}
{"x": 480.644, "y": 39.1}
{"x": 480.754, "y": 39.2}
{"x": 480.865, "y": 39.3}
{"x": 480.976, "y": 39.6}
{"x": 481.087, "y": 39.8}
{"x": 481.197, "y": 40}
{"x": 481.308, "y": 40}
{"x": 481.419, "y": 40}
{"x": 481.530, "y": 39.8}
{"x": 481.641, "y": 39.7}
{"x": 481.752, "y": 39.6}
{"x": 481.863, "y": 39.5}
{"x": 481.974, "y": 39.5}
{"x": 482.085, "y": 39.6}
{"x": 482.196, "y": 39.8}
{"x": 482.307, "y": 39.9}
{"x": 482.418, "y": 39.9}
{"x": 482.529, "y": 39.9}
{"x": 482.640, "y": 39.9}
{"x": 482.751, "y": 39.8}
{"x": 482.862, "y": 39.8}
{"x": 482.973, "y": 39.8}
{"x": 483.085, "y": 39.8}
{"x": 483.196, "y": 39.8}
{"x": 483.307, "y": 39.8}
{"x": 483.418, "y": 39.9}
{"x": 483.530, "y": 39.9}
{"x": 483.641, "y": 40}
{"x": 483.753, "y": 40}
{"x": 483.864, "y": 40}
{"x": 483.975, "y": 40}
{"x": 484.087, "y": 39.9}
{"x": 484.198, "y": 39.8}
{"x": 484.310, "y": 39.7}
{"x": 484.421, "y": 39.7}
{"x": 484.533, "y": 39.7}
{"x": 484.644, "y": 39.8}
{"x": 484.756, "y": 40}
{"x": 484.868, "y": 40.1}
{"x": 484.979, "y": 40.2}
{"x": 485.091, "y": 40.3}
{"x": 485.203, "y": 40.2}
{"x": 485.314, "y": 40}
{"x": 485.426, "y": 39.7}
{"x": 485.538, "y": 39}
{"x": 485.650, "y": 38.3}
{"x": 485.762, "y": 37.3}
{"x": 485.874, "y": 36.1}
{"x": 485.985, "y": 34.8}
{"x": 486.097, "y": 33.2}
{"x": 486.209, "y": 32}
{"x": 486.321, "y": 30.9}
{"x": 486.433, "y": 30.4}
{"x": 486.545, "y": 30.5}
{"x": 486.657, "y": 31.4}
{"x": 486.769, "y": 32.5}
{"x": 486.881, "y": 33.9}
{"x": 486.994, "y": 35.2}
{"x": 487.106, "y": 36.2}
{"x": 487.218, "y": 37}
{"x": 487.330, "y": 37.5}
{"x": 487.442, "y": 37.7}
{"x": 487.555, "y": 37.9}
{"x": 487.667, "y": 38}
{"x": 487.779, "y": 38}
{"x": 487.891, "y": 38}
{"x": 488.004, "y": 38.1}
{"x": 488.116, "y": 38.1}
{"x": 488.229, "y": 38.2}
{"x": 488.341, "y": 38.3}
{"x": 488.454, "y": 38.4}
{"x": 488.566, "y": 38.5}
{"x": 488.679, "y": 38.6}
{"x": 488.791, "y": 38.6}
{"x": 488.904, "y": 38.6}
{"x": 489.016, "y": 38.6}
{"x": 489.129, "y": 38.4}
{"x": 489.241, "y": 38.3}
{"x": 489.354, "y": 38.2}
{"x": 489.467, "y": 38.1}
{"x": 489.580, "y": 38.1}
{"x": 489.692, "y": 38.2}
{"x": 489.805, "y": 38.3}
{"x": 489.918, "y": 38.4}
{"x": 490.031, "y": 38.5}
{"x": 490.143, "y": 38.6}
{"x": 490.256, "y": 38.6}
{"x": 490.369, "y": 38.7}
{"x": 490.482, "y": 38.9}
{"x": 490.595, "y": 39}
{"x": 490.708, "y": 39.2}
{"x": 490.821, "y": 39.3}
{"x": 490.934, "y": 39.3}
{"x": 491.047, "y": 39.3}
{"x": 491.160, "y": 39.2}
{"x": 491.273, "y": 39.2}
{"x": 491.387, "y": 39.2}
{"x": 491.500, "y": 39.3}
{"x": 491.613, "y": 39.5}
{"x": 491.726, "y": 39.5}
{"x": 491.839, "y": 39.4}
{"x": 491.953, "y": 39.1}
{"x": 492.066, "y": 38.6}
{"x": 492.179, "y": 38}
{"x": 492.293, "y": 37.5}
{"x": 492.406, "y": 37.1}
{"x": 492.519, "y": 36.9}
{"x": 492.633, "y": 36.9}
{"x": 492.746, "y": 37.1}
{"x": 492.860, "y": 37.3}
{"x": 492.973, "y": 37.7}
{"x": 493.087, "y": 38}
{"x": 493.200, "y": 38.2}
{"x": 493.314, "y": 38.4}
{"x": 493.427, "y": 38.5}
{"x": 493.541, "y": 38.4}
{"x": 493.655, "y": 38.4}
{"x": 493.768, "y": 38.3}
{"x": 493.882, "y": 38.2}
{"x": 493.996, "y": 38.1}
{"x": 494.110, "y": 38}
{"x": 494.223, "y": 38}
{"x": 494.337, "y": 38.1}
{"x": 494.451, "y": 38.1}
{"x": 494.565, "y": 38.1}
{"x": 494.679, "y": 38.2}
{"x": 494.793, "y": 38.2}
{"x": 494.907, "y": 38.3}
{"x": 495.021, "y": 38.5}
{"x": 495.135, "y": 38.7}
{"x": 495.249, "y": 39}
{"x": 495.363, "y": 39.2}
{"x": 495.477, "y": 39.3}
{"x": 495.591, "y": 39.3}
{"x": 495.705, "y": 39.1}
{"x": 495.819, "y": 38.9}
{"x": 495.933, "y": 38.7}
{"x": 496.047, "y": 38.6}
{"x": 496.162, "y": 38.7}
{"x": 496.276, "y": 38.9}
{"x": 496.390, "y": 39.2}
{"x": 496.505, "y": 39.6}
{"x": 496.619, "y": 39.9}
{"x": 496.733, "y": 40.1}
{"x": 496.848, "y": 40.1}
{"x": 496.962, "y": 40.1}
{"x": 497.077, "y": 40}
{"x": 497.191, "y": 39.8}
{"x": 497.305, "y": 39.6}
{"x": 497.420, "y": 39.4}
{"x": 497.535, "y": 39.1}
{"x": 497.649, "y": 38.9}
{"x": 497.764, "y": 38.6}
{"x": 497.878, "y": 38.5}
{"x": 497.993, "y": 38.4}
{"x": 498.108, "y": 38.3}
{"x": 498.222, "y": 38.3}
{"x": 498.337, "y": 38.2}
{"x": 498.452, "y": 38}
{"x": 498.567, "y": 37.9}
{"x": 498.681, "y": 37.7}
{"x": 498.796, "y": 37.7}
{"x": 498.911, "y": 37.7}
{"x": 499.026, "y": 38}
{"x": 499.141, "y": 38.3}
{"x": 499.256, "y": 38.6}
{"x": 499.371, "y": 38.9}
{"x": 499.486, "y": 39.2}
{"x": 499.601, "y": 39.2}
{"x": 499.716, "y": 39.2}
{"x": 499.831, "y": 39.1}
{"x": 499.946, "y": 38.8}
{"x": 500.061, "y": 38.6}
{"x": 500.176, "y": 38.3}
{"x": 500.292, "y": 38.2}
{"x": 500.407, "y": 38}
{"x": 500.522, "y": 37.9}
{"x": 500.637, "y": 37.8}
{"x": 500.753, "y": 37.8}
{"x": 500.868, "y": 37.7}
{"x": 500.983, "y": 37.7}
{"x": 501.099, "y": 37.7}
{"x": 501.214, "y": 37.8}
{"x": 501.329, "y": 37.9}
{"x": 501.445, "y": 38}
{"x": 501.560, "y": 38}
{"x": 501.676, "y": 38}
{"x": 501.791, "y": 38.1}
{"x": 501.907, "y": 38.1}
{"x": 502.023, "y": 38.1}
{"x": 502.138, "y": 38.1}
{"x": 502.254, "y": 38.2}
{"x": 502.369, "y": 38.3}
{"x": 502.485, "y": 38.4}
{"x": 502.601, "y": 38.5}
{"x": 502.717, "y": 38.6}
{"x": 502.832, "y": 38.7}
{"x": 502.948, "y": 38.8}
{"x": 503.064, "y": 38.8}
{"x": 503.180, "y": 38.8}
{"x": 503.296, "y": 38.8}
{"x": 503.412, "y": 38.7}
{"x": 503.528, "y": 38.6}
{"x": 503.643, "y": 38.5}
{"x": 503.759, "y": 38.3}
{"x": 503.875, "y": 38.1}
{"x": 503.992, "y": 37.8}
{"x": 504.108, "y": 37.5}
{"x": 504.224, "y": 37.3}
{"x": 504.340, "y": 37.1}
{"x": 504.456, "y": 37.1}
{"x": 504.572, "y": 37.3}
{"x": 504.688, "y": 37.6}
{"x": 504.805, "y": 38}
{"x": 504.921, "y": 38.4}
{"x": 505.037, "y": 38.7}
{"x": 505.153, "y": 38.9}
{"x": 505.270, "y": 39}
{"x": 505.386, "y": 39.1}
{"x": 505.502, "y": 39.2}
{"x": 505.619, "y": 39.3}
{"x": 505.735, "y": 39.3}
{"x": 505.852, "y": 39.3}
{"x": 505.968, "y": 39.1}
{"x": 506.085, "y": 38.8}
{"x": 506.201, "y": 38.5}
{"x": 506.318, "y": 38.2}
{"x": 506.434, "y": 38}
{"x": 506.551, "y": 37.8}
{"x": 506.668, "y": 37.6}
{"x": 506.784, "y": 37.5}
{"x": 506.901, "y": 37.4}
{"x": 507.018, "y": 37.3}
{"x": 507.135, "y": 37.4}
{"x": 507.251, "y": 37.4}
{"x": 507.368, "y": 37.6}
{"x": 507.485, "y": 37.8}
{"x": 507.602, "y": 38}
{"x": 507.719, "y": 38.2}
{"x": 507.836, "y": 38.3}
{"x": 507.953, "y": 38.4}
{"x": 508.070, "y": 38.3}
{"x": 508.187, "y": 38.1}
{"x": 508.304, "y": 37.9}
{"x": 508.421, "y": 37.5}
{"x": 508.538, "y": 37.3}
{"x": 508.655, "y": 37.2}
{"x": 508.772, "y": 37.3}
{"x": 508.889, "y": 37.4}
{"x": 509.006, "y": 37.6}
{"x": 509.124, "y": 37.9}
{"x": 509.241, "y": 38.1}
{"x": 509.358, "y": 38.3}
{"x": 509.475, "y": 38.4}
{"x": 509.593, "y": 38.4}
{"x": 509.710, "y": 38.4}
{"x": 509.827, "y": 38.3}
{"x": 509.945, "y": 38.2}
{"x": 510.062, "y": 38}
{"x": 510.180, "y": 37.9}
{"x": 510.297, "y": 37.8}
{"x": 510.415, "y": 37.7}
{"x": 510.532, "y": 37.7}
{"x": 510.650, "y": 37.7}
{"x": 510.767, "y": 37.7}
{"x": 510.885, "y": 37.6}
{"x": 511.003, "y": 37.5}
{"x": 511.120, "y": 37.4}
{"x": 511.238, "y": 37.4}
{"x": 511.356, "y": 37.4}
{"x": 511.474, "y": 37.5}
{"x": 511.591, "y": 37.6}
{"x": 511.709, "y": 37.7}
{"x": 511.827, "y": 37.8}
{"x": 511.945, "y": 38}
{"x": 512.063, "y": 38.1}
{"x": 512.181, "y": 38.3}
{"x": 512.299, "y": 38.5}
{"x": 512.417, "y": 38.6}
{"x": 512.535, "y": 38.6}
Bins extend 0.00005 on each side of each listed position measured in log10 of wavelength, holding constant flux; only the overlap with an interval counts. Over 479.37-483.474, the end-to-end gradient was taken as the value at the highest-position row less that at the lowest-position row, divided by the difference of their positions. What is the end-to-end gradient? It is 0.45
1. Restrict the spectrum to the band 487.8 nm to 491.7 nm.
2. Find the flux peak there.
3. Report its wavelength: 491.613 nm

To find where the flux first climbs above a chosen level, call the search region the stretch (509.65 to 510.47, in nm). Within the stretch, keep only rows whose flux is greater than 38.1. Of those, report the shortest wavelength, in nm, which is 509.710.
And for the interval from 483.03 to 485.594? 483.085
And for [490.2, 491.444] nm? 490.256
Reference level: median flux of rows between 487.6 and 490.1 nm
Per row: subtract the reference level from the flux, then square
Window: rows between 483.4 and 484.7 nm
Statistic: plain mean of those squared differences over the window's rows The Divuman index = 2.5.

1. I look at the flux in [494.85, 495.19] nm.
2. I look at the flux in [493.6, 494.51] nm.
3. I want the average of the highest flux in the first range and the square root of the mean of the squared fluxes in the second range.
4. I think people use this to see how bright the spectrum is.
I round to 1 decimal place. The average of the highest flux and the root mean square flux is 38.4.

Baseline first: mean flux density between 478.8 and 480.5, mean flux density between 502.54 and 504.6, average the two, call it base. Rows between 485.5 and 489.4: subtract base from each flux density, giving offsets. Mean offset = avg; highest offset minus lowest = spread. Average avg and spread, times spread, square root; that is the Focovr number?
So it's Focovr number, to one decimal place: 5.3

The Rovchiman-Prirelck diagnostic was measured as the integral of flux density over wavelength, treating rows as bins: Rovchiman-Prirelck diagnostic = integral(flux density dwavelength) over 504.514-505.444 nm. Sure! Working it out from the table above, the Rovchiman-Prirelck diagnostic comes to 35.7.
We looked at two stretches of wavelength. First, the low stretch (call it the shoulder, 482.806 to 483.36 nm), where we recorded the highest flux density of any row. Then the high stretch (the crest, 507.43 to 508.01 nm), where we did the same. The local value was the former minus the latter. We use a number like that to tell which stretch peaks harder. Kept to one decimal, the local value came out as 1.4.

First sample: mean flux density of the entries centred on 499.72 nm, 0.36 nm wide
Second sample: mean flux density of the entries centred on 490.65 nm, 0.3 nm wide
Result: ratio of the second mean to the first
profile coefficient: 0.998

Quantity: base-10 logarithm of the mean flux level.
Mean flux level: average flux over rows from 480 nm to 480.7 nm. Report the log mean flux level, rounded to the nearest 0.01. 1.59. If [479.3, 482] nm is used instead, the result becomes 1.59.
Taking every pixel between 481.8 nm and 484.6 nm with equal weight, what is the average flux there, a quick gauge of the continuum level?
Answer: 39.8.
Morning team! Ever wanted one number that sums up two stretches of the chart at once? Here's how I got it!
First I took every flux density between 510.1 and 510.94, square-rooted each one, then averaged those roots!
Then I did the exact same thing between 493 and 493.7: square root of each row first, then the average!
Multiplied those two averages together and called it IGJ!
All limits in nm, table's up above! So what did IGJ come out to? 38.0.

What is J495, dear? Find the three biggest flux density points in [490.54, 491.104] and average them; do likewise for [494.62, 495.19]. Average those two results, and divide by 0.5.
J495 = 77.8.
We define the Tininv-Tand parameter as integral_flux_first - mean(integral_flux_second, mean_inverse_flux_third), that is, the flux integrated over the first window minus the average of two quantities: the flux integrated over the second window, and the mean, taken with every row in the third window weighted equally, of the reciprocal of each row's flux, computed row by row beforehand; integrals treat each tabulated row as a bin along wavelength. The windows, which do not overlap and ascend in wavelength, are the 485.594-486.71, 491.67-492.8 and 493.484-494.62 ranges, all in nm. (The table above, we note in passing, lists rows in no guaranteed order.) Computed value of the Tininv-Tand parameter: 15.9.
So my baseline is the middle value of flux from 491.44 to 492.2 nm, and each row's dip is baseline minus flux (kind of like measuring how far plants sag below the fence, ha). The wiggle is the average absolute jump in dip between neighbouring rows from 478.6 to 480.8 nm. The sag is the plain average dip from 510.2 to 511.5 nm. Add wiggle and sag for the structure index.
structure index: 1.9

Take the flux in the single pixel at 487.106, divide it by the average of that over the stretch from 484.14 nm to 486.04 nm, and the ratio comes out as 0.93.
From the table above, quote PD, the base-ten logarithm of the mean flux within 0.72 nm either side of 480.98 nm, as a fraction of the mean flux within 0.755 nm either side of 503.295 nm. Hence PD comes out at 0.011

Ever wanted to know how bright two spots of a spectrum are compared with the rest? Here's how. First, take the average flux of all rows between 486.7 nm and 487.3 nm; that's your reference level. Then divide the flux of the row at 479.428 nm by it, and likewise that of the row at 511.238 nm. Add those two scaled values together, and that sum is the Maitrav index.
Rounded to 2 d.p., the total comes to 2.16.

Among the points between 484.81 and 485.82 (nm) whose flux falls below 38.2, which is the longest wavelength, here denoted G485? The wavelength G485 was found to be 485.762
